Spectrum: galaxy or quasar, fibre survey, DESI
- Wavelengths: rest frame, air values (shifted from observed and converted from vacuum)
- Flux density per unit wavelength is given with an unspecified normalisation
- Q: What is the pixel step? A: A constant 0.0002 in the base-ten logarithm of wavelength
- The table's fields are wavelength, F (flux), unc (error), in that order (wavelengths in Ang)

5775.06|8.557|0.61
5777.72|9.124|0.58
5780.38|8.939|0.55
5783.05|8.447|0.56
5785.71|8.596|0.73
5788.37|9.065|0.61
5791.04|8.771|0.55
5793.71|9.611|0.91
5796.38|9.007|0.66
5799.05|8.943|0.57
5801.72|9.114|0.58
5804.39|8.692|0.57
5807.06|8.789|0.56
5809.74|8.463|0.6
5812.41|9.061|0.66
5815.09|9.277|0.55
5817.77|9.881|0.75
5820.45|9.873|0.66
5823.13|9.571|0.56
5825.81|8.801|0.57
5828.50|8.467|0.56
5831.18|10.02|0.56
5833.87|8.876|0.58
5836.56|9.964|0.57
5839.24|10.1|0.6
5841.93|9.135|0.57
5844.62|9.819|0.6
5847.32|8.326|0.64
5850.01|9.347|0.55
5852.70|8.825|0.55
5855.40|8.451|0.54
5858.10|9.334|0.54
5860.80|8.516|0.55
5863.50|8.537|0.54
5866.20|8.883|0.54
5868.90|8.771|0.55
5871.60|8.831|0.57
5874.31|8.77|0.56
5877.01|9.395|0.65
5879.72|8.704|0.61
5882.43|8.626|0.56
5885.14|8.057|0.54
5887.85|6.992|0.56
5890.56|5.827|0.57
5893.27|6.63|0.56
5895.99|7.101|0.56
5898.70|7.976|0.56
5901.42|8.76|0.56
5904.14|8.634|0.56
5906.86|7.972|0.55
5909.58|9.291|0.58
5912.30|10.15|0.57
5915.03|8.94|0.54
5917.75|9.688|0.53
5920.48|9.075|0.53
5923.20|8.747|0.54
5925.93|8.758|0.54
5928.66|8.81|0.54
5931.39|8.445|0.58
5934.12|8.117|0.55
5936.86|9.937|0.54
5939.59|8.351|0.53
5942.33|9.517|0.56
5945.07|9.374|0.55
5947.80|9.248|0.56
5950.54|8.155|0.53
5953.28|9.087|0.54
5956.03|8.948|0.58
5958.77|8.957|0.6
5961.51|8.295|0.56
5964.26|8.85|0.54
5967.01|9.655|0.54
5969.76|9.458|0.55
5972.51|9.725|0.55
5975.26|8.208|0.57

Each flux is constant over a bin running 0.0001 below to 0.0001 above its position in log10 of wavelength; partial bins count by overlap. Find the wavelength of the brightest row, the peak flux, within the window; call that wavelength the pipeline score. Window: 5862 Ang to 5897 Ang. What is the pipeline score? 5877.01 Ang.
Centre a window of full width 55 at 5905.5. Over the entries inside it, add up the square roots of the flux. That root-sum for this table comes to 58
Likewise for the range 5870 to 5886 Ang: 18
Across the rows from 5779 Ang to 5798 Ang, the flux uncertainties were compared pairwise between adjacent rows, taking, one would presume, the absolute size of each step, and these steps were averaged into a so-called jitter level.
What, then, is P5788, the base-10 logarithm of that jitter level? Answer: -0.79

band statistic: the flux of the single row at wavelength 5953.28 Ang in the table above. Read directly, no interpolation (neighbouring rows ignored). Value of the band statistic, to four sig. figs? 9.087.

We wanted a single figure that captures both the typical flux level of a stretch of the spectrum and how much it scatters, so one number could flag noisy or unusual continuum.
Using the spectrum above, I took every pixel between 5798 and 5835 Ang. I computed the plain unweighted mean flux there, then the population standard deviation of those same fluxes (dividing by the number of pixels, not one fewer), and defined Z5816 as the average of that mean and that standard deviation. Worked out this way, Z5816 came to 4.82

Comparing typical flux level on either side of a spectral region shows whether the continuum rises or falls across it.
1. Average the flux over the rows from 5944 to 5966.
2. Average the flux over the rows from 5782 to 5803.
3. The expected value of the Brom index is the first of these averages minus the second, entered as -0.08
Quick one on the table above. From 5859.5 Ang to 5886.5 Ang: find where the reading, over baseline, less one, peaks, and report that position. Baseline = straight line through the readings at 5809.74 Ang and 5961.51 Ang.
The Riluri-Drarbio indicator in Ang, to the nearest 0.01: 5877.01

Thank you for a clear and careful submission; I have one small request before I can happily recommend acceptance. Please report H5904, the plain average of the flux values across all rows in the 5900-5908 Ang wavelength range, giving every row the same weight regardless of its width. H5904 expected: 8.46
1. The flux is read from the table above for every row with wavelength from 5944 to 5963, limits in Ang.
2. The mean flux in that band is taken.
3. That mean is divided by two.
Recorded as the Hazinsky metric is 4.43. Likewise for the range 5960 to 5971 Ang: 4.53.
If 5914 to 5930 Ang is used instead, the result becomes 4.50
